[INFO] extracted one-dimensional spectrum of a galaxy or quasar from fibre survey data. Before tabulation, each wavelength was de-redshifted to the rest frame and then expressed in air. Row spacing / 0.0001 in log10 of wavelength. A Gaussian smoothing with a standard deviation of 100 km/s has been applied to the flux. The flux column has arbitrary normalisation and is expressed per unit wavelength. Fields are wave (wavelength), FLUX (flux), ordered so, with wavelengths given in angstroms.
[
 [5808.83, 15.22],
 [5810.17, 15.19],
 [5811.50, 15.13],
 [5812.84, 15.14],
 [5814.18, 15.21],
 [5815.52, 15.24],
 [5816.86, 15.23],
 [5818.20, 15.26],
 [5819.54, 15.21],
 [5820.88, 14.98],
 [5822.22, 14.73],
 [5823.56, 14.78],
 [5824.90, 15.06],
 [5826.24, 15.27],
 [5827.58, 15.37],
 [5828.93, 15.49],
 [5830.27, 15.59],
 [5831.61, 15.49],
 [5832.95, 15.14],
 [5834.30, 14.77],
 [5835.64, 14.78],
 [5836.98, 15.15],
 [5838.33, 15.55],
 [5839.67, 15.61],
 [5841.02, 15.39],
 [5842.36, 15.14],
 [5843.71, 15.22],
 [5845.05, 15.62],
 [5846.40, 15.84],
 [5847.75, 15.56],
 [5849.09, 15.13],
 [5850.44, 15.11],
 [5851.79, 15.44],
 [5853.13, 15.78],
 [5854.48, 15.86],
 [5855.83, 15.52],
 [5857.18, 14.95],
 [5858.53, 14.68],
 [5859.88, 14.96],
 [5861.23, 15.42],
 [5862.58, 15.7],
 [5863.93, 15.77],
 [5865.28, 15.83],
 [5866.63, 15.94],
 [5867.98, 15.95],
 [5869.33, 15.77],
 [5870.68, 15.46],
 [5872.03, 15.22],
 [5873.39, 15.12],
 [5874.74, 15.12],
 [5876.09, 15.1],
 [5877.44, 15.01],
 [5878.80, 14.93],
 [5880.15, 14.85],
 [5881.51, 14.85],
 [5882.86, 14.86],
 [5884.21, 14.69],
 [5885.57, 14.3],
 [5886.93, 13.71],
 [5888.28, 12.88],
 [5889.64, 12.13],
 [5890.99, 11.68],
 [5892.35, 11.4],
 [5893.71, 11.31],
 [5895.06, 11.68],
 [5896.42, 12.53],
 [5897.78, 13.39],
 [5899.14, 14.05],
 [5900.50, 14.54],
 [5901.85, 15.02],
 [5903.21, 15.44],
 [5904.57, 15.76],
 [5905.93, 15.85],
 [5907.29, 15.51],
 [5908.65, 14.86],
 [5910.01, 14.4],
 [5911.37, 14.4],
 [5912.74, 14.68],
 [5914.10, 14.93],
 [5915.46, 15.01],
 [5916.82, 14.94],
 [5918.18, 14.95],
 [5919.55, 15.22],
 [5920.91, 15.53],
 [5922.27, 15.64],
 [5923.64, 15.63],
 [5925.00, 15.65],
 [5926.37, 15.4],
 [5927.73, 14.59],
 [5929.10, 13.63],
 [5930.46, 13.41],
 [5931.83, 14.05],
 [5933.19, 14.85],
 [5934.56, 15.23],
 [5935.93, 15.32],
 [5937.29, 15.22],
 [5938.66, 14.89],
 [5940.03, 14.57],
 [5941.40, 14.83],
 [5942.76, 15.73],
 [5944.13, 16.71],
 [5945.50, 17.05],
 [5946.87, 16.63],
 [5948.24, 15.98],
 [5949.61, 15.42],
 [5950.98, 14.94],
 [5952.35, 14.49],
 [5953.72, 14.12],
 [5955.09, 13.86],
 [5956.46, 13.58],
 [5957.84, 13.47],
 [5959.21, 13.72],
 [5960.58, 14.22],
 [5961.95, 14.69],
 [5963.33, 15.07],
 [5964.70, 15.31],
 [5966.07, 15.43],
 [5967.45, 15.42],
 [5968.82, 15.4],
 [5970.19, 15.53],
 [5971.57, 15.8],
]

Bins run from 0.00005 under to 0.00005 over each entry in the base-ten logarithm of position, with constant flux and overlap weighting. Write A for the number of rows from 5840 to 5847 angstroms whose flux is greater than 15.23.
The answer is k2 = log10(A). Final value 0.48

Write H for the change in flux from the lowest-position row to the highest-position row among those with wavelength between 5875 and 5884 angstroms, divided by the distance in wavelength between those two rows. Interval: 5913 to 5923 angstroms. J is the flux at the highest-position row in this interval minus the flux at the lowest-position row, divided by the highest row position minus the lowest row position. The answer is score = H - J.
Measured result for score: -0.1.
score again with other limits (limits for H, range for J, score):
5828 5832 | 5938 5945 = -0.3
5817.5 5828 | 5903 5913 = 0.1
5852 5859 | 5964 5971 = -0.2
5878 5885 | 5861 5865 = -0.2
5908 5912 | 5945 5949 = 0.2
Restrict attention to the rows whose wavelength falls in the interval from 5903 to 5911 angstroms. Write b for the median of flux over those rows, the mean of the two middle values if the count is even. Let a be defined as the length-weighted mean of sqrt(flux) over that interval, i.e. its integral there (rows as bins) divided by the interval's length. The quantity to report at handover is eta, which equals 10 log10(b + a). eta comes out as 12.9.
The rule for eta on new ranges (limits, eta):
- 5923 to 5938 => 12.8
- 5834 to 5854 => 12.9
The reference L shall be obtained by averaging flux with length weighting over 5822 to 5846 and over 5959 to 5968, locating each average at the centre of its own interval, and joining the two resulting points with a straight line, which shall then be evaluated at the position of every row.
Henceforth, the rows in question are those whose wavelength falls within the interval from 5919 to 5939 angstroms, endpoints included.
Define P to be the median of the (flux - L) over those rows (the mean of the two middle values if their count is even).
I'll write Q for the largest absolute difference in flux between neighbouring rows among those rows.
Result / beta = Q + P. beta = 1.2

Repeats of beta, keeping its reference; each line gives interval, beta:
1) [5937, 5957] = 1.0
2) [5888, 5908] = -0.8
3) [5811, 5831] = 0.2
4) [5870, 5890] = 0.6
